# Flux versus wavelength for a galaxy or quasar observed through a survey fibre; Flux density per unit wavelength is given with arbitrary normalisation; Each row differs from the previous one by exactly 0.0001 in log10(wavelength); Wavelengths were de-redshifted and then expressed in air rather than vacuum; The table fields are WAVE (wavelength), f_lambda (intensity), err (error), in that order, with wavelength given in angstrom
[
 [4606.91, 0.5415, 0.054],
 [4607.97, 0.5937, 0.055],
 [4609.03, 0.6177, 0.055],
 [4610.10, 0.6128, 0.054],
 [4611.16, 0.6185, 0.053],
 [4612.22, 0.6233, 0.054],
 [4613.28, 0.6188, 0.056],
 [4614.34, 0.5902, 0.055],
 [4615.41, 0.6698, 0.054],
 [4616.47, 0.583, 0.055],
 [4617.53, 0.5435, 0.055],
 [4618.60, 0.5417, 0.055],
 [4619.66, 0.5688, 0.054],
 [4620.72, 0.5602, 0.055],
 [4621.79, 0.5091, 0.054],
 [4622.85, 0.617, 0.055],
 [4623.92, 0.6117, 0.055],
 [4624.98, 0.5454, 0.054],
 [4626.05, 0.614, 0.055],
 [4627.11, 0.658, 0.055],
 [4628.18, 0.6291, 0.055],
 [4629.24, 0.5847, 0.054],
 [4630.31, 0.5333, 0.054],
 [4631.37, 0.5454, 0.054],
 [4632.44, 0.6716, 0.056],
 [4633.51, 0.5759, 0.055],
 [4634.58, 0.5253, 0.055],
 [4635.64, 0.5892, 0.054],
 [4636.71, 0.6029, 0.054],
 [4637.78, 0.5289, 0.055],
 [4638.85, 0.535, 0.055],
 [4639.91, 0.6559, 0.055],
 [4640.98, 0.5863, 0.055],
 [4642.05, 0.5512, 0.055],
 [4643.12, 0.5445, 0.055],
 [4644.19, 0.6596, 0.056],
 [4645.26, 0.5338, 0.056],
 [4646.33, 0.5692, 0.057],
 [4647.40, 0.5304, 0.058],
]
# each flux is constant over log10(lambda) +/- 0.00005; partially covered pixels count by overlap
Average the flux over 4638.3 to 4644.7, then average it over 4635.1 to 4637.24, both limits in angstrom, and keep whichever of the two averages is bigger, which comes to 0.60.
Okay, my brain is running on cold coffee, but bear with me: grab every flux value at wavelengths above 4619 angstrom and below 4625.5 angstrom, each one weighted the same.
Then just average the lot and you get 0.569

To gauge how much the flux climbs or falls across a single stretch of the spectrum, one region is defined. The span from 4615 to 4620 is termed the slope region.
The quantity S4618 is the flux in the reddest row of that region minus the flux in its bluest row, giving -0.10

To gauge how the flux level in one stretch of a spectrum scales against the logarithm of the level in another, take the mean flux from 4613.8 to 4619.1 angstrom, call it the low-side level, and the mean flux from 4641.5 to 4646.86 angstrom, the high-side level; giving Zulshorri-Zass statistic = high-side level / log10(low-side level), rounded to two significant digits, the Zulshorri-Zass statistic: -2.5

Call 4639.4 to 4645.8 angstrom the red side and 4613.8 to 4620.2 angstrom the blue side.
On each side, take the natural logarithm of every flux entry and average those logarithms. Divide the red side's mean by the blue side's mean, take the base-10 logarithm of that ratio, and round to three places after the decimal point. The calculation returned -0.007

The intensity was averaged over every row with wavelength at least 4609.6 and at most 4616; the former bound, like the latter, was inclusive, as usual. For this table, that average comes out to 0.62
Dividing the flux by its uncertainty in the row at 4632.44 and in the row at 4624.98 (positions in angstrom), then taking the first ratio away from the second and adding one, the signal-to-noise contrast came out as -0.9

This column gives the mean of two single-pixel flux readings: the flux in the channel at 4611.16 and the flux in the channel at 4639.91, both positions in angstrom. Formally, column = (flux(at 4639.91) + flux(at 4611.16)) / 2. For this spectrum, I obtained 0.64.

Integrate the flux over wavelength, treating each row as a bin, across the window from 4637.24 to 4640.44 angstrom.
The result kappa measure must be 1.84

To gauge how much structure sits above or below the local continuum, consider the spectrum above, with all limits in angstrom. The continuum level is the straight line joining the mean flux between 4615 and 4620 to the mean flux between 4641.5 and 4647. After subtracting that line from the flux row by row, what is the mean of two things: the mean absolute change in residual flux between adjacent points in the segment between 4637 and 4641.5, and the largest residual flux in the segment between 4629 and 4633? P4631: 0.081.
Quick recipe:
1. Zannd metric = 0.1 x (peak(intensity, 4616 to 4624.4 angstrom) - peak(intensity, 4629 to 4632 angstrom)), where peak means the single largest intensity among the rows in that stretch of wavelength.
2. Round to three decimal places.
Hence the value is 0.003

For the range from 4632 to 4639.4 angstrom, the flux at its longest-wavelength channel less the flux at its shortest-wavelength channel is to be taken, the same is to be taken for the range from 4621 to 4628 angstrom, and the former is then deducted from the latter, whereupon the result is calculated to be 0.29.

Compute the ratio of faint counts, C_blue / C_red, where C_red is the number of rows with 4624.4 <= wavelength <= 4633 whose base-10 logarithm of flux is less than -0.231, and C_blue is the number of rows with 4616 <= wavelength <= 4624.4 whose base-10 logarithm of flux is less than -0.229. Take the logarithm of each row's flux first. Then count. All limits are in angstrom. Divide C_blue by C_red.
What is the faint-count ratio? 1.5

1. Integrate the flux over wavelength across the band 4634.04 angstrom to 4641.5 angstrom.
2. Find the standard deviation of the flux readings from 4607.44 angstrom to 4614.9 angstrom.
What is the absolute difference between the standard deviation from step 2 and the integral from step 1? 4.28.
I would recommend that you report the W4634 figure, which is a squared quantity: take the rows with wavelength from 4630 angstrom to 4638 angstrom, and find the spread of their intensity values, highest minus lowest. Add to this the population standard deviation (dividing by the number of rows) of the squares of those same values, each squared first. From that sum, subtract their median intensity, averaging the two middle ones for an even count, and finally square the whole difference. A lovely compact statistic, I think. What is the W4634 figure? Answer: 0.129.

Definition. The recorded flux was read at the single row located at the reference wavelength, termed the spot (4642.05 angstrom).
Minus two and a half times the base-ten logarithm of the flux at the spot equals 0.65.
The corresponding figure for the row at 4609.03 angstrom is 0.52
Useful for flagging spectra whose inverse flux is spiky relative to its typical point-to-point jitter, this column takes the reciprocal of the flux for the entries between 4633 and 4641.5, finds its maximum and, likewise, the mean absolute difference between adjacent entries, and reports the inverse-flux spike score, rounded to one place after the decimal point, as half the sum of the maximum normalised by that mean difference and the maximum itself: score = 6.5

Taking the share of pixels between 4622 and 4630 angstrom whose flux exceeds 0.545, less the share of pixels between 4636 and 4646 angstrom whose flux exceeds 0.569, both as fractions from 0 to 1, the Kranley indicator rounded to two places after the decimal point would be 0.56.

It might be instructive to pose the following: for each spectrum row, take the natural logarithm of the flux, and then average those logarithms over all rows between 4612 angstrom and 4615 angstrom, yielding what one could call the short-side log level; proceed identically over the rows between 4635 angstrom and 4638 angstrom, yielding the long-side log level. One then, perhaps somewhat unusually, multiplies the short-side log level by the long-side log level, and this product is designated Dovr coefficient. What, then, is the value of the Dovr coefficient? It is 0.27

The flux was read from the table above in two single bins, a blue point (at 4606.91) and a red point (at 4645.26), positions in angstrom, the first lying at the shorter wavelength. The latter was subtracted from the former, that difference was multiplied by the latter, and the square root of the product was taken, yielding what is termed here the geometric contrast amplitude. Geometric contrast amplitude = 0.06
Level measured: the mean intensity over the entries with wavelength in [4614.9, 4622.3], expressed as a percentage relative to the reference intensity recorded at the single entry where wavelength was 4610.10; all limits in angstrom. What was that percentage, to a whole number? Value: 93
